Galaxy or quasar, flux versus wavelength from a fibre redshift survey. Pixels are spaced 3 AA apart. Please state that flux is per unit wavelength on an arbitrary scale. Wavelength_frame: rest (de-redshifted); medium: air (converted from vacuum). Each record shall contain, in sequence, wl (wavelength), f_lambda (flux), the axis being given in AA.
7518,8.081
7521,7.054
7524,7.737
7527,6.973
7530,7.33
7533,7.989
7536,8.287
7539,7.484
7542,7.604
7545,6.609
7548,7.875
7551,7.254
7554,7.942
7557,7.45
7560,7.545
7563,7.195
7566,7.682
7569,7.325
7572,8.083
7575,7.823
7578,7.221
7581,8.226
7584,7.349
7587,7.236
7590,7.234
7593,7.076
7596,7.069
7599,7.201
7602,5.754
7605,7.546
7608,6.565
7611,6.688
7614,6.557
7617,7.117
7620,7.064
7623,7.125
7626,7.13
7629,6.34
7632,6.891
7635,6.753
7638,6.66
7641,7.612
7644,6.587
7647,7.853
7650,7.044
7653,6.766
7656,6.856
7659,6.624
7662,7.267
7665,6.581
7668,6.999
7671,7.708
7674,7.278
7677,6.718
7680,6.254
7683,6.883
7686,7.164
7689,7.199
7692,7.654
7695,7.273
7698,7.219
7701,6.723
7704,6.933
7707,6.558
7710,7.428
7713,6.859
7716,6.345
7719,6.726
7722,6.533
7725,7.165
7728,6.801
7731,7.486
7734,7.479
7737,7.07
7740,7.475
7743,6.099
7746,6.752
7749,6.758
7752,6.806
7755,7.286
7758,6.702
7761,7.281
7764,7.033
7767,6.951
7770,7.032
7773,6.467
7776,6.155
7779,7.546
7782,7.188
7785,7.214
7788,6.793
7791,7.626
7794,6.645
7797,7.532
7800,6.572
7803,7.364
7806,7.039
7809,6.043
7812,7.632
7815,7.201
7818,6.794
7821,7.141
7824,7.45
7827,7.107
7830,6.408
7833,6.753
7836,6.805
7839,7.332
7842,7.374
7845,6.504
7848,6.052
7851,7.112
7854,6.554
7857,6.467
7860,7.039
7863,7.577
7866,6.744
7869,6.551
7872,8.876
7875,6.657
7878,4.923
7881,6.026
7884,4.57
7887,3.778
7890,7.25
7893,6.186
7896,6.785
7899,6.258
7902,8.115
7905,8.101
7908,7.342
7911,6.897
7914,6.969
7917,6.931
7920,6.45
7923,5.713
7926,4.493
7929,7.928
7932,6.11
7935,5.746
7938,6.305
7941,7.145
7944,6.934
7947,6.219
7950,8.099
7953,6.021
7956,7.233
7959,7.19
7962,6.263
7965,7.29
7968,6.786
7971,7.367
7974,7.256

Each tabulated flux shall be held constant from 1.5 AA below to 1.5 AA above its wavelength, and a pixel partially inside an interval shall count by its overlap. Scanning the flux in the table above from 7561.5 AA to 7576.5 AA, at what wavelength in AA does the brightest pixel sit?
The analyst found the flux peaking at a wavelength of 7572 AA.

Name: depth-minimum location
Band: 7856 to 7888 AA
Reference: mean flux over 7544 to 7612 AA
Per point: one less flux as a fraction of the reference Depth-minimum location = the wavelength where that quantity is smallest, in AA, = 7872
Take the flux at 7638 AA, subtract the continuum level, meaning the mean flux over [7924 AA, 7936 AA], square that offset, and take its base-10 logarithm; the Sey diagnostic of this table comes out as -0.5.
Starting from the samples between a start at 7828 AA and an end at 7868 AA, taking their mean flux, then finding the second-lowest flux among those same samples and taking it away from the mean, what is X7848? 0.42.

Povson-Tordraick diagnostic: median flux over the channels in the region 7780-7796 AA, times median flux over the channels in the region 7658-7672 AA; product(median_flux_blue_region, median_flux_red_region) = 50.3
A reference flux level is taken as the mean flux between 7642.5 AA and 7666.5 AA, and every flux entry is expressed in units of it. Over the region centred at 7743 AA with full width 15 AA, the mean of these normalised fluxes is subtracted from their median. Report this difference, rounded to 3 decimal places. -0.010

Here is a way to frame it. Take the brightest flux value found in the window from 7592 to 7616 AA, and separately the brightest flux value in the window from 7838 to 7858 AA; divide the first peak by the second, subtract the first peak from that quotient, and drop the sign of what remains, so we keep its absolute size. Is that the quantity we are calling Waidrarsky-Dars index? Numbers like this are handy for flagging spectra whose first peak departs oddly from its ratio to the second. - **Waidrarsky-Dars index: 6.52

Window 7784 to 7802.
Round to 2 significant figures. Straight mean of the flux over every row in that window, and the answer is 7.1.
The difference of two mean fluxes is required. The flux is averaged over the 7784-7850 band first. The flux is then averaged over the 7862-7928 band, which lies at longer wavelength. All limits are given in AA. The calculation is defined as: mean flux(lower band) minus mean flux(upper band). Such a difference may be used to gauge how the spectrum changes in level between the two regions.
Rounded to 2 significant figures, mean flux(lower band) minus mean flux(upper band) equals 0.46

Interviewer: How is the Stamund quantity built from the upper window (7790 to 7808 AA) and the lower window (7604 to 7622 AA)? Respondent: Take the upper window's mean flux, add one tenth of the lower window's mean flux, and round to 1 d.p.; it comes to 7.8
